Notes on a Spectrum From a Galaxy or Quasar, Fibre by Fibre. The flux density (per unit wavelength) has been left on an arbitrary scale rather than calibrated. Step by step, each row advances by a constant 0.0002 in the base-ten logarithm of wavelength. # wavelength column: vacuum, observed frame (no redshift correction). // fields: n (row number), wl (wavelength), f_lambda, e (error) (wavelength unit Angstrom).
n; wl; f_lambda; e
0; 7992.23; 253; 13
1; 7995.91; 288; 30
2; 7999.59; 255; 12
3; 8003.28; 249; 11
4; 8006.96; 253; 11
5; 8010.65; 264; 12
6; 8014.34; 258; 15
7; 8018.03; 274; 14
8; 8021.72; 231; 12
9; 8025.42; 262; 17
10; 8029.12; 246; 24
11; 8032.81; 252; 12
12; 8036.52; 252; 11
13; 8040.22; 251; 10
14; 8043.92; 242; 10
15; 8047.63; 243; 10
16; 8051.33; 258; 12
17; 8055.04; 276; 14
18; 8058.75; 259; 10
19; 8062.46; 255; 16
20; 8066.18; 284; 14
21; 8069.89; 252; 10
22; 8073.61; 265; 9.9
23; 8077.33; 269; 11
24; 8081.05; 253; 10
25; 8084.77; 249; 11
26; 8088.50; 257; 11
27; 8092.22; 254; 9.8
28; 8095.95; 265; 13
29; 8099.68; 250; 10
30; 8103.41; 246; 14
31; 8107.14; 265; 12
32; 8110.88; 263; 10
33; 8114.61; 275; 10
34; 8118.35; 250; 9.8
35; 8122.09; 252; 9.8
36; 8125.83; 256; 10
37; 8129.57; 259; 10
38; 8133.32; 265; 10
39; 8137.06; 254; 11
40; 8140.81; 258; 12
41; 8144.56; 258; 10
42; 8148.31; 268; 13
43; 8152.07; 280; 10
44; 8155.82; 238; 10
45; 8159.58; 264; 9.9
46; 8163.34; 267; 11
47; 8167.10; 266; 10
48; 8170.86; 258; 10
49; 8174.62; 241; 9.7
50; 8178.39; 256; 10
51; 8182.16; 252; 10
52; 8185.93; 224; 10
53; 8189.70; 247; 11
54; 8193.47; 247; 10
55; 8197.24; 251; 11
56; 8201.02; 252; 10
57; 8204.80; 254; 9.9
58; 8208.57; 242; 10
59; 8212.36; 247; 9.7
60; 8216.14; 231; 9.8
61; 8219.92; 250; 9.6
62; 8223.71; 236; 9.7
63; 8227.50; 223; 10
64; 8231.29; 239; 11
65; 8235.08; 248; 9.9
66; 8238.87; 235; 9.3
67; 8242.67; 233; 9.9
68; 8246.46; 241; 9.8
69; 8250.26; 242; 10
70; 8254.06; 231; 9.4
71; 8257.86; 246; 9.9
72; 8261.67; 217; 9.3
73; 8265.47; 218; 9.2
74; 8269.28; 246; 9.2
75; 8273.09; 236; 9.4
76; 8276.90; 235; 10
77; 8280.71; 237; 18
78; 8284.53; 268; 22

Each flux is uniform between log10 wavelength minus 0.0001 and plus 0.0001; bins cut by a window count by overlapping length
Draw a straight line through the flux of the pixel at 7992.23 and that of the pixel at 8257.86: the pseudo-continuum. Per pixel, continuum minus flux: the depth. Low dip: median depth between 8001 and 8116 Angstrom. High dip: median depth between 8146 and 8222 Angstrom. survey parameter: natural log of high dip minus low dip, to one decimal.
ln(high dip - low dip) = -1.9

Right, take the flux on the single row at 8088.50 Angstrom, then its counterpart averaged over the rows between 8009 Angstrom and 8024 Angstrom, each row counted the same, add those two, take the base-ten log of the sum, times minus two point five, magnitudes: -6.78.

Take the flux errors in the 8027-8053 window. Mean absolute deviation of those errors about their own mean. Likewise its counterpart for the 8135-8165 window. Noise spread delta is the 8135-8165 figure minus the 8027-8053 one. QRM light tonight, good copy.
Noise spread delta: -2.3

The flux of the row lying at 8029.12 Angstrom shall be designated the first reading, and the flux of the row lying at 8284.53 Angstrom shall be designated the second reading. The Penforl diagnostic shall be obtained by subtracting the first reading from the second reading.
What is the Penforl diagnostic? 22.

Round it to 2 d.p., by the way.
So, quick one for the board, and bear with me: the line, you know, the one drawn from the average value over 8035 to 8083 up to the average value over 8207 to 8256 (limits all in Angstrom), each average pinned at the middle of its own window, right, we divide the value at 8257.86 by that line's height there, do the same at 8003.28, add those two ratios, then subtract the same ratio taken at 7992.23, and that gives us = 1.04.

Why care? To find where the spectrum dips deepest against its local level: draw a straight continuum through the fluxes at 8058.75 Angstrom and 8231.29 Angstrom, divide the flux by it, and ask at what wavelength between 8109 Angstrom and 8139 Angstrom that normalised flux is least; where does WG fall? 8118.35 Angstrom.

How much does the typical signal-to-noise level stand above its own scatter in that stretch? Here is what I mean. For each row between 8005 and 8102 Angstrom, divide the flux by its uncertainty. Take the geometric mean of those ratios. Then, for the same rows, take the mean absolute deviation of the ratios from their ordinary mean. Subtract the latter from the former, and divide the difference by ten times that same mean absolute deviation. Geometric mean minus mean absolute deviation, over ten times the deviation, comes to 0.6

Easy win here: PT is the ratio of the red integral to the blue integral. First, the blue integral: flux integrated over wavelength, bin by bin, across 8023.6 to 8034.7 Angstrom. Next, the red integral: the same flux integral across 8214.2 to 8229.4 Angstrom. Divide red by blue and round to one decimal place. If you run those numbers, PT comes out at 1.3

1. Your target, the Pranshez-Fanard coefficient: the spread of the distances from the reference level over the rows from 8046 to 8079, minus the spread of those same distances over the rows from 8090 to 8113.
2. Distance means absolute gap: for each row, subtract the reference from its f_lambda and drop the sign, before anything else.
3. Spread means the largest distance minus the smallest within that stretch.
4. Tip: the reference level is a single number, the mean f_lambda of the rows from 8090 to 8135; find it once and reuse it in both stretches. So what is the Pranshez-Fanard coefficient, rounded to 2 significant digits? 17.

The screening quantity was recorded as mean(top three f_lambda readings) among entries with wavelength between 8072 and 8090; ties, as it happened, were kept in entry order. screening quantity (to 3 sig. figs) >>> 264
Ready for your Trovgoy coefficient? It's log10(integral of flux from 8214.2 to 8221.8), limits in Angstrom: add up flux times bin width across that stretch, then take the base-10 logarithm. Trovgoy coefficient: 3.26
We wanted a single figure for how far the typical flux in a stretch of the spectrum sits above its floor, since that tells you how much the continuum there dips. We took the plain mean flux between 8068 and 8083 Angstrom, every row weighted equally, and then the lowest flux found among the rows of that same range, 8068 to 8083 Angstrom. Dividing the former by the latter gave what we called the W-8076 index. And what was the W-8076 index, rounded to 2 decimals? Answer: 1.03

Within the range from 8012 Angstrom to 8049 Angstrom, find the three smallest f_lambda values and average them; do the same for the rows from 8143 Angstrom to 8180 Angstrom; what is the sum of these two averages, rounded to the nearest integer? 484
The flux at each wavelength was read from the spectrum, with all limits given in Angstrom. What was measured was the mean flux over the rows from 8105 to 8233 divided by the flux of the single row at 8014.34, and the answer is 0.979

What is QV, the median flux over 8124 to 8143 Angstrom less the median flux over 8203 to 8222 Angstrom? 11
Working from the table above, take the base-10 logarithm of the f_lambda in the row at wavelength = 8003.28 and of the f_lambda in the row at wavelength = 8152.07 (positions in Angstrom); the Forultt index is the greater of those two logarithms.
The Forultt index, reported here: 2.45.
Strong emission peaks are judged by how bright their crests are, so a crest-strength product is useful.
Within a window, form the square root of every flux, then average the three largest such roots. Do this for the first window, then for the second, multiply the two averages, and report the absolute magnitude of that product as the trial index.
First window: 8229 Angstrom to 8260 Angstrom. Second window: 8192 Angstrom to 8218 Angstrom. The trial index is 249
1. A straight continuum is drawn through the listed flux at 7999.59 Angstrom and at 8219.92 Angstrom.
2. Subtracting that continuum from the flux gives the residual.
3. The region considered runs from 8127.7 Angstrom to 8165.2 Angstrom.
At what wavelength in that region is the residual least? 8155.82 Angstrom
